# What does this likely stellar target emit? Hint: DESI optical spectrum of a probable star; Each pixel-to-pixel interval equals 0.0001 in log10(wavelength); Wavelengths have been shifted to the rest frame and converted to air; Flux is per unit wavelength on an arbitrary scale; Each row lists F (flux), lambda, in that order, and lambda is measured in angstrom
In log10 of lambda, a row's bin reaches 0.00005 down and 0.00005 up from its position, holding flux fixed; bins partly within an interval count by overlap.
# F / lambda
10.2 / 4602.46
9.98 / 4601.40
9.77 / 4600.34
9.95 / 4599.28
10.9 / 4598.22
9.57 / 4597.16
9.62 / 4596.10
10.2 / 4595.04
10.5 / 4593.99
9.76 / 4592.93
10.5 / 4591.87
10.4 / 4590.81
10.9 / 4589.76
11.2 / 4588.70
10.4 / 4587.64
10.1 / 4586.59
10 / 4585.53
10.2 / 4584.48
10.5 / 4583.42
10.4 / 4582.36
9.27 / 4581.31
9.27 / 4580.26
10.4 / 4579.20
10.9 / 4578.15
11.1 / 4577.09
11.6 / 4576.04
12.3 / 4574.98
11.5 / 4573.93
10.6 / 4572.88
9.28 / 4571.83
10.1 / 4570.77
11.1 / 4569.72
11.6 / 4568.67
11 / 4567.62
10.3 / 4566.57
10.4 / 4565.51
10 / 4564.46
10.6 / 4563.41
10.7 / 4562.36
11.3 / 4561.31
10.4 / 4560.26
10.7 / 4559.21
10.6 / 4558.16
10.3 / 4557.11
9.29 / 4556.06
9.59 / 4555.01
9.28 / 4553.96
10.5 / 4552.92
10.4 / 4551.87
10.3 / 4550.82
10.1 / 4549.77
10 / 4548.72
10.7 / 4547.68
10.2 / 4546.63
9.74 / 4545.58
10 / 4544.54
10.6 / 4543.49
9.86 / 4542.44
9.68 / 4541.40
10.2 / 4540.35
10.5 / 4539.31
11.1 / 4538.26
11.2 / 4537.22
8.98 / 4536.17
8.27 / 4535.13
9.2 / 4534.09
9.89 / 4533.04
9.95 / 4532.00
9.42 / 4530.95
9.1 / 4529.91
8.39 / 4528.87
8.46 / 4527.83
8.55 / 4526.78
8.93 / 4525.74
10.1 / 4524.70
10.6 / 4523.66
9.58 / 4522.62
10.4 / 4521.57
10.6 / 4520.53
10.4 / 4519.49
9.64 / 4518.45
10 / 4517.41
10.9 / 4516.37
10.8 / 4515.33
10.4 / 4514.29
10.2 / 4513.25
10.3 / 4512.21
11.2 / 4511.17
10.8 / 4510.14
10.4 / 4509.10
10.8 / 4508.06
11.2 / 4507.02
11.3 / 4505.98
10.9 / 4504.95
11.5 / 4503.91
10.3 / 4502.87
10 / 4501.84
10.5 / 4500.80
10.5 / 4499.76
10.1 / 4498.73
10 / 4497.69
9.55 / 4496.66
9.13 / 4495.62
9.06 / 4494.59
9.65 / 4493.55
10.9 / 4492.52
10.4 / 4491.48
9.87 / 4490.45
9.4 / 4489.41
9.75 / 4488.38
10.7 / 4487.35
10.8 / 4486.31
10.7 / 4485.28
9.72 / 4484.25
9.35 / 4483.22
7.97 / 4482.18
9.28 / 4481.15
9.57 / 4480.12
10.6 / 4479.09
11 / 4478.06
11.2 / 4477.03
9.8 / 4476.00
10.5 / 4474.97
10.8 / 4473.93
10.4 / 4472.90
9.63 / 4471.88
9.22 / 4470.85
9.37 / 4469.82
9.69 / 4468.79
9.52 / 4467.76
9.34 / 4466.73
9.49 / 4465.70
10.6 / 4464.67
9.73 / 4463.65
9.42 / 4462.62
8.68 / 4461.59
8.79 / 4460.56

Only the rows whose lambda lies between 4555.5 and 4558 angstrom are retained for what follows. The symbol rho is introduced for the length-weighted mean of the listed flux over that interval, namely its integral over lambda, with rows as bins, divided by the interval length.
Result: 9.9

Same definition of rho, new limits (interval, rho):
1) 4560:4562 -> 10.9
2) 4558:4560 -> 10.6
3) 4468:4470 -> 9.5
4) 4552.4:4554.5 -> 9.9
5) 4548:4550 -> 10.1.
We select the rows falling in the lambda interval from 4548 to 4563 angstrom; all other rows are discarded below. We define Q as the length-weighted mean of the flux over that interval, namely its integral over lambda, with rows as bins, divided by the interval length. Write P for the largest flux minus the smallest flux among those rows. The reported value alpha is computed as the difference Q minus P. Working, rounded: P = 2.0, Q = 10.3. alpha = 8.2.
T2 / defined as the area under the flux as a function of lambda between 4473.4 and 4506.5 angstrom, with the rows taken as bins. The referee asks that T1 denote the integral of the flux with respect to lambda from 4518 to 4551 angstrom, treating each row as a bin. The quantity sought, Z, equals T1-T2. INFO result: -12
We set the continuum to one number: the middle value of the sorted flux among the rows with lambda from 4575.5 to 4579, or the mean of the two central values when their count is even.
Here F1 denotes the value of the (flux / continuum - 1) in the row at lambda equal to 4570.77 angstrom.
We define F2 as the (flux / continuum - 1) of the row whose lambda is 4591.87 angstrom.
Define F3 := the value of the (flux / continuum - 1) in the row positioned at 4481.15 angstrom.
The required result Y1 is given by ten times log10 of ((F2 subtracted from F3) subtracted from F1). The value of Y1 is -17.0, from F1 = -0.09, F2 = -0.05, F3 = -0.16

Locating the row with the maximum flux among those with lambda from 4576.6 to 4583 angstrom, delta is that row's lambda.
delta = 4577.09 angstrom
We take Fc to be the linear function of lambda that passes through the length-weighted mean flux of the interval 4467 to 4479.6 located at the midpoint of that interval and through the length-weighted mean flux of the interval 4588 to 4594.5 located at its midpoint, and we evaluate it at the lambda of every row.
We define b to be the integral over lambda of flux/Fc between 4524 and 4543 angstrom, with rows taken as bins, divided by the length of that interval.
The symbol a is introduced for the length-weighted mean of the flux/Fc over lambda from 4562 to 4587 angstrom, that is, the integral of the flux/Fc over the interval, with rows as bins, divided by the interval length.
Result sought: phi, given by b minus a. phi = -0.08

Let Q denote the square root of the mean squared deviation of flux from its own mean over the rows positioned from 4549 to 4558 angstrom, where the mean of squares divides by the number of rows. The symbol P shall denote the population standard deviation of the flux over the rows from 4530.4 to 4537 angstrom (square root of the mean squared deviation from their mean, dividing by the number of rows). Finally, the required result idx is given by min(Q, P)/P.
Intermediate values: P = 0.57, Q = 0.47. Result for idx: 0.83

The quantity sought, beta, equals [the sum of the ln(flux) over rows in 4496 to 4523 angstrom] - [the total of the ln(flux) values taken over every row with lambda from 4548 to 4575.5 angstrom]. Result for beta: 0.0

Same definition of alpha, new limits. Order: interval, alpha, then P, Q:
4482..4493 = 7.1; 2.9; 10.0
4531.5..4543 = 7.0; 2.9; 9.9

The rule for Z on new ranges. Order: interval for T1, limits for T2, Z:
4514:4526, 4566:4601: -243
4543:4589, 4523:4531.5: 401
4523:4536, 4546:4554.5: 34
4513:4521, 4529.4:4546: -81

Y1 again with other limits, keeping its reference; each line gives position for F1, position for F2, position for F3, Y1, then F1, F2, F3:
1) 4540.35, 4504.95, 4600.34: -16.8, -0.08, -0.02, -0.12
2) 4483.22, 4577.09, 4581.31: -21.4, -0.16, 0.00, -0.16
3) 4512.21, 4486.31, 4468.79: -15.5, -0.07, -0.03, -0.13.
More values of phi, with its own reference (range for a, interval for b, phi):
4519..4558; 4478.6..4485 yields -0.02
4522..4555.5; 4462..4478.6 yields 0.04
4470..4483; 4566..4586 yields 0.03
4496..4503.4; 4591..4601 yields -0.03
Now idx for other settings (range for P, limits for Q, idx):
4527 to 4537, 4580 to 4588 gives 0.79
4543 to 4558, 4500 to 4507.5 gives 1.00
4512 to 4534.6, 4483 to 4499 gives 0.78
